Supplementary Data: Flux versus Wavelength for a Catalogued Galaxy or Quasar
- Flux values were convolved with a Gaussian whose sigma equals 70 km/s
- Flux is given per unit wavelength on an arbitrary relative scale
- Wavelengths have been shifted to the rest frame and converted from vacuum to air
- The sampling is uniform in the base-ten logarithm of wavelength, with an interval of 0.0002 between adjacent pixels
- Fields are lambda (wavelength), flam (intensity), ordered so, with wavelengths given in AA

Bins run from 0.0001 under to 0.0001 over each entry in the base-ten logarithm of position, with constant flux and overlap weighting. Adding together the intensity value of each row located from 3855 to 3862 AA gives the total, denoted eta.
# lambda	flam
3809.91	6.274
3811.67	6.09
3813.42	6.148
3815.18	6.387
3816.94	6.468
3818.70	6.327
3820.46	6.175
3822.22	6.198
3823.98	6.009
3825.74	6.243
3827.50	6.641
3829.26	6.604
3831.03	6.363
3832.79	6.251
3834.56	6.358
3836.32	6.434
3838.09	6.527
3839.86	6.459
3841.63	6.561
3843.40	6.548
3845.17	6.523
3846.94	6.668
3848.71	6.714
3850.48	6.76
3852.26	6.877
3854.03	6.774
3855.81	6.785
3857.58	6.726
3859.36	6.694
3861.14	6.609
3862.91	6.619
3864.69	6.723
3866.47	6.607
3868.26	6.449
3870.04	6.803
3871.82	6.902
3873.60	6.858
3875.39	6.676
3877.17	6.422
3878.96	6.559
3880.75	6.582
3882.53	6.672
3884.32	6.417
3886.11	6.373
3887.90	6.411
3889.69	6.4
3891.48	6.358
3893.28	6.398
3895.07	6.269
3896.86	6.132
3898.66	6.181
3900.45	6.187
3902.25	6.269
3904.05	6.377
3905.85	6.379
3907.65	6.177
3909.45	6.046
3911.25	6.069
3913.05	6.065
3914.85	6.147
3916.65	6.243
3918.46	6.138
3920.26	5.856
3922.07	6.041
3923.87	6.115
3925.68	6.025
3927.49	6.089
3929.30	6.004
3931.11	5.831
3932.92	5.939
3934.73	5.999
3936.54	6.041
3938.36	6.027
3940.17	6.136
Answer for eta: 26.8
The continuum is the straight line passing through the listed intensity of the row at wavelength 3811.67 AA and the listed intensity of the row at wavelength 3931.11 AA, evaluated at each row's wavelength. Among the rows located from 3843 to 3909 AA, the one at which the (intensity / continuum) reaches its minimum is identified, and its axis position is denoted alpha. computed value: 3896.86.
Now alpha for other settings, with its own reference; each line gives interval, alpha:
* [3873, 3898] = 3896.86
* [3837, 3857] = 3839.86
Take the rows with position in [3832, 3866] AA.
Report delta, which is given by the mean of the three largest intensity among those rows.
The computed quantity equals 6.81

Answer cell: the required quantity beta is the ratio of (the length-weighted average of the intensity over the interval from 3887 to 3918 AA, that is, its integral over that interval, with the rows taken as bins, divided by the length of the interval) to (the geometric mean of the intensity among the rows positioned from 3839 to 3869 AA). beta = 0.938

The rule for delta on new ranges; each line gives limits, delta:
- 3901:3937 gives 6.34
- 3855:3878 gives 6.85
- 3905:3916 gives 6.23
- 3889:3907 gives 6.39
